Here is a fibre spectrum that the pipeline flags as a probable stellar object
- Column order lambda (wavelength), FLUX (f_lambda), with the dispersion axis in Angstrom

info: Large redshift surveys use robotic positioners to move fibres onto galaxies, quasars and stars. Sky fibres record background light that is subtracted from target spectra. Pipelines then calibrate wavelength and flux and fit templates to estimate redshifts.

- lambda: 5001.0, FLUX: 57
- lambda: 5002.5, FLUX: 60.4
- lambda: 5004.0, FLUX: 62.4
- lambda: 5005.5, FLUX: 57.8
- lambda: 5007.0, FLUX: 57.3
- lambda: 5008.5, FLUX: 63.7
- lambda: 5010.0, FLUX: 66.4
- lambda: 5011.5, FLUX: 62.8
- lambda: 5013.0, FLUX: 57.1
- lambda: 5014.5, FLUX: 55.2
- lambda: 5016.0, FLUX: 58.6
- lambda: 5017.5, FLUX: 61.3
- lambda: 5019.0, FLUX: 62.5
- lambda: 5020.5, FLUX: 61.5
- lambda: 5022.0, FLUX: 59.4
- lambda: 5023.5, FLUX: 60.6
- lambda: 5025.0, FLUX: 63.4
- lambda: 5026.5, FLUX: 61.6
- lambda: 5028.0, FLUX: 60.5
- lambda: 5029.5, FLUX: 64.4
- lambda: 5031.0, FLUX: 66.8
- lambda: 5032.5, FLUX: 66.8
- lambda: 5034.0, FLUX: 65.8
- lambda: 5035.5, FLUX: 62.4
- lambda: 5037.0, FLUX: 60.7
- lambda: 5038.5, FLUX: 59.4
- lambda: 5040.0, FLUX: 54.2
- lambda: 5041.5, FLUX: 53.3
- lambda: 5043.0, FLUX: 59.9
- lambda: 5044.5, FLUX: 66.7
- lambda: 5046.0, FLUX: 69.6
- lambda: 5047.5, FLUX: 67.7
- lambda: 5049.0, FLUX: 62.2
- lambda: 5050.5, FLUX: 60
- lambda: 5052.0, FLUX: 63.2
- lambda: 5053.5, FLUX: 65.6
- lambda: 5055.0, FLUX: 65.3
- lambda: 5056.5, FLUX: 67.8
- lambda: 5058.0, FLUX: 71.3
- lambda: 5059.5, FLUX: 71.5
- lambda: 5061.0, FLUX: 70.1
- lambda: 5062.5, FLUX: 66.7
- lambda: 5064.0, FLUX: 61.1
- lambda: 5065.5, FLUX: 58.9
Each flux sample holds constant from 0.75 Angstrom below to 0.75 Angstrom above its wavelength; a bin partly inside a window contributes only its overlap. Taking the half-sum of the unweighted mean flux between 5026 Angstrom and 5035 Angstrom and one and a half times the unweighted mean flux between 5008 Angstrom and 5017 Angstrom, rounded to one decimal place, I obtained 77.6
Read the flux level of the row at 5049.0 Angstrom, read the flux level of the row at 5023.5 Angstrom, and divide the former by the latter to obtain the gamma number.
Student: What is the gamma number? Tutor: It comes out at 1.03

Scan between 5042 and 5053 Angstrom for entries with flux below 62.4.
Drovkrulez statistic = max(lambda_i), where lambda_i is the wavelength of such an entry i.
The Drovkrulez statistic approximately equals 5050.5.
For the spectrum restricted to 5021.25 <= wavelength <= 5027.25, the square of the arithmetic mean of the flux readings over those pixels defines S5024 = 3752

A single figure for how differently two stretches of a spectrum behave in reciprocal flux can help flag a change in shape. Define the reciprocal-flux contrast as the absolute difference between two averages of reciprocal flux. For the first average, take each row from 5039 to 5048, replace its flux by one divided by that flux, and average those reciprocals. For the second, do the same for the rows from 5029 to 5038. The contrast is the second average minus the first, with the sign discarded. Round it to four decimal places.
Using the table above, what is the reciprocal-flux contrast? 0.0008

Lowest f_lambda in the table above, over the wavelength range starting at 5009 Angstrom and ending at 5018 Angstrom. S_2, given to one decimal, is 55.2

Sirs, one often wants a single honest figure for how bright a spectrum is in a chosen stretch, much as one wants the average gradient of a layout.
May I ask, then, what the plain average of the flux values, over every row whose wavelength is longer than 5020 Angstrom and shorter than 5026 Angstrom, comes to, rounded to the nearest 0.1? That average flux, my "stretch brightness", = 61.2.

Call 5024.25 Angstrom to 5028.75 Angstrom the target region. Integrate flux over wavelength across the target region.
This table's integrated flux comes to 278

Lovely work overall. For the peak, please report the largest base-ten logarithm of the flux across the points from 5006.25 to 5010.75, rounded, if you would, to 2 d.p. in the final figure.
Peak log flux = 1.82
